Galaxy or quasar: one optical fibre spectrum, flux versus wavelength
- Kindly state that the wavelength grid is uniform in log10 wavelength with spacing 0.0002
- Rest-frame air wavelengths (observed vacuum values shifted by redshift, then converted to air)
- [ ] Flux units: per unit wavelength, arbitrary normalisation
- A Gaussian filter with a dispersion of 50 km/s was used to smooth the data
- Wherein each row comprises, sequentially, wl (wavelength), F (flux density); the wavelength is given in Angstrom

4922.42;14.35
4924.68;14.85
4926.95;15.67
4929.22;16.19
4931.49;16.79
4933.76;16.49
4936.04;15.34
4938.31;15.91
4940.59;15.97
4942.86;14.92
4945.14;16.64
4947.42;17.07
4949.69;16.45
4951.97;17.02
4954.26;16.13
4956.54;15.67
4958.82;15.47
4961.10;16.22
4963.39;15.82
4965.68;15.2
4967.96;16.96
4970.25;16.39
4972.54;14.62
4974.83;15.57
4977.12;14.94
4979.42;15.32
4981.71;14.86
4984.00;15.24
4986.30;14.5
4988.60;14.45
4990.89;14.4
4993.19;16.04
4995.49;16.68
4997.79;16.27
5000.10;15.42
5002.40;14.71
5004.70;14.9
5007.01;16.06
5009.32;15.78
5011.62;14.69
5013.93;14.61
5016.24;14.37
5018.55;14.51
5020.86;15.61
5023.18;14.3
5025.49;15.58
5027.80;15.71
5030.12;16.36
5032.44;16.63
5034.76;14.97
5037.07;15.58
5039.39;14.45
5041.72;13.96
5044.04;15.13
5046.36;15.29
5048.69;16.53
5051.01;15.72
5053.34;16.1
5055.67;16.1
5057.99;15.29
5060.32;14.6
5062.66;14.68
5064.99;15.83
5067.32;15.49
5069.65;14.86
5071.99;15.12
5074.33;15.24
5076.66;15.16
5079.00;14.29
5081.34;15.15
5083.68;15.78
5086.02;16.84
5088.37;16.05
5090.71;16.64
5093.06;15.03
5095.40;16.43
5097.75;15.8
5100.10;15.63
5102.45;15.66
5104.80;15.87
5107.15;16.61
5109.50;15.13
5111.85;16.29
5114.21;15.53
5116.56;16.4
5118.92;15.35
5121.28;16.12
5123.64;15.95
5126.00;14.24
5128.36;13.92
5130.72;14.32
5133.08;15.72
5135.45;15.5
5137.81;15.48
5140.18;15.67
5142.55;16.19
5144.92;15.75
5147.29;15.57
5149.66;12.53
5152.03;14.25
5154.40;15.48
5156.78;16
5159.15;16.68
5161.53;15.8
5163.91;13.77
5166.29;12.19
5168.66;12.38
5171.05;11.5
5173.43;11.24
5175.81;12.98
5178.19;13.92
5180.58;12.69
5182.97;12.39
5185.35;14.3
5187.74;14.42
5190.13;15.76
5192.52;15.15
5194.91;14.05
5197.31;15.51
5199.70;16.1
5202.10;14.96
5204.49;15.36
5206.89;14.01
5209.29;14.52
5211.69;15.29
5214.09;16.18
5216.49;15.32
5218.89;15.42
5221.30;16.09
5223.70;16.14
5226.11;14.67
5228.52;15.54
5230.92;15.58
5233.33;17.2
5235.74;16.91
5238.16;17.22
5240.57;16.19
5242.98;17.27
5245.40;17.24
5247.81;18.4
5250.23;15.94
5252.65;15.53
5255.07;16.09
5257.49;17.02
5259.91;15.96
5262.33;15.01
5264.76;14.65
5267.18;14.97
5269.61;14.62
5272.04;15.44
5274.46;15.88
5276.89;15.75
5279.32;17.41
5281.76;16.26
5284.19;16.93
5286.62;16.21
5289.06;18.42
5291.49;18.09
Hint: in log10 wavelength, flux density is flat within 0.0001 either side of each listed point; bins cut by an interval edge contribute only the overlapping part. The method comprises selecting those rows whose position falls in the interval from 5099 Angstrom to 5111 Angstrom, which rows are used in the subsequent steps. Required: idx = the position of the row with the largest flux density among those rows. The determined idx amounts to 5107.15 Angstrom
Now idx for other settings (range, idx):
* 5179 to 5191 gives 5190.13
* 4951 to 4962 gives 4951.97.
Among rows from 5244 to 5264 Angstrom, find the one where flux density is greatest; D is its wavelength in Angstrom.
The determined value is 5247.81 Angstrom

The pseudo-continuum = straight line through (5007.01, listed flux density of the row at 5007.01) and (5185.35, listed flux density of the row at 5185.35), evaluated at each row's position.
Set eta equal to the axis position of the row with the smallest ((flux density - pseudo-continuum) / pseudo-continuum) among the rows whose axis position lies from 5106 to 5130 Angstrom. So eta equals 5128.36 Angstrom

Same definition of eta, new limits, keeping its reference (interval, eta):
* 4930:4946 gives 4942.86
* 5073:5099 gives 5079.00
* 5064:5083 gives 5079.00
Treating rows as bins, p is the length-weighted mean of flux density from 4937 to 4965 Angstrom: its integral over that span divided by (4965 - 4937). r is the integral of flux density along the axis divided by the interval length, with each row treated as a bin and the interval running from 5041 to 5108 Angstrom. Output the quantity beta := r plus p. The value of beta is 31.6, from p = 16.1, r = 15.6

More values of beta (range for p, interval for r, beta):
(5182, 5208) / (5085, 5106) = 30.7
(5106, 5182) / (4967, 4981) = 30.3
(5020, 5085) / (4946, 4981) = 31.3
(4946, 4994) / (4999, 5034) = 30.9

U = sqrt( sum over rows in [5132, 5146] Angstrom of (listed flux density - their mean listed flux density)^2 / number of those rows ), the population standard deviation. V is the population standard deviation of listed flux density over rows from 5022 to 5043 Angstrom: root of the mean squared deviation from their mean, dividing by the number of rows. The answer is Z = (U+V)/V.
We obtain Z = 1.3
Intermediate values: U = 0.23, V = 0.87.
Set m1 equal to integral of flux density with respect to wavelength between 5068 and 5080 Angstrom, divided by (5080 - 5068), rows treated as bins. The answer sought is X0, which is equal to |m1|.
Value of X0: 15.0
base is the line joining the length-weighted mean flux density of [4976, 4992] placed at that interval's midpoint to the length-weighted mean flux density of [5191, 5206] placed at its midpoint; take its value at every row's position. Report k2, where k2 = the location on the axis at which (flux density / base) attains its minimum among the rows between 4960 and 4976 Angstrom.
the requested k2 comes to 4972.54 Angstrom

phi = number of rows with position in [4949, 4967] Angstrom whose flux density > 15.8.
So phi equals 5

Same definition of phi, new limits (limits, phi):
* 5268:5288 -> 5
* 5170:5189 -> 0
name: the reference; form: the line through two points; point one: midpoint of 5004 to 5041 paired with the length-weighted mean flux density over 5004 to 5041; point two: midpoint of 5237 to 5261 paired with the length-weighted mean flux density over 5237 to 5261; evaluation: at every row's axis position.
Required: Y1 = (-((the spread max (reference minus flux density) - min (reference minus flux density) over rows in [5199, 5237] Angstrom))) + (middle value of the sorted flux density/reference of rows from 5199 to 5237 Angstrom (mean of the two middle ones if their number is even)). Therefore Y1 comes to -2.1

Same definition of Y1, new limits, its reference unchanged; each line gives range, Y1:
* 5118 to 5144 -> -1.3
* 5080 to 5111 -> -0.9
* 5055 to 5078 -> -0.6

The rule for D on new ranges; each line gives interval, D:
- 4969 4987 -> 4970.25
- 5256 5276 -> 5257.49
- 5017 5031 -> 5030.12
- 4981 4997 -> 4995.49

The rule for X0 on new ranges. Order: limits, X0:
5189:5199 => 15.2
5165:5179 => 12.3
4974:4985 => 15.2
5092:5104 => 15.7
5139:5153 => 15.0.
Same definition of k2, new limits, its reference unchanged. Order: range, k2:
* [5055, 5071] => 5060.32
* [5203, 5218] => 5206.89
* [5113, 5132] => 5128.36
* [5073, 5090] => 5079.00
